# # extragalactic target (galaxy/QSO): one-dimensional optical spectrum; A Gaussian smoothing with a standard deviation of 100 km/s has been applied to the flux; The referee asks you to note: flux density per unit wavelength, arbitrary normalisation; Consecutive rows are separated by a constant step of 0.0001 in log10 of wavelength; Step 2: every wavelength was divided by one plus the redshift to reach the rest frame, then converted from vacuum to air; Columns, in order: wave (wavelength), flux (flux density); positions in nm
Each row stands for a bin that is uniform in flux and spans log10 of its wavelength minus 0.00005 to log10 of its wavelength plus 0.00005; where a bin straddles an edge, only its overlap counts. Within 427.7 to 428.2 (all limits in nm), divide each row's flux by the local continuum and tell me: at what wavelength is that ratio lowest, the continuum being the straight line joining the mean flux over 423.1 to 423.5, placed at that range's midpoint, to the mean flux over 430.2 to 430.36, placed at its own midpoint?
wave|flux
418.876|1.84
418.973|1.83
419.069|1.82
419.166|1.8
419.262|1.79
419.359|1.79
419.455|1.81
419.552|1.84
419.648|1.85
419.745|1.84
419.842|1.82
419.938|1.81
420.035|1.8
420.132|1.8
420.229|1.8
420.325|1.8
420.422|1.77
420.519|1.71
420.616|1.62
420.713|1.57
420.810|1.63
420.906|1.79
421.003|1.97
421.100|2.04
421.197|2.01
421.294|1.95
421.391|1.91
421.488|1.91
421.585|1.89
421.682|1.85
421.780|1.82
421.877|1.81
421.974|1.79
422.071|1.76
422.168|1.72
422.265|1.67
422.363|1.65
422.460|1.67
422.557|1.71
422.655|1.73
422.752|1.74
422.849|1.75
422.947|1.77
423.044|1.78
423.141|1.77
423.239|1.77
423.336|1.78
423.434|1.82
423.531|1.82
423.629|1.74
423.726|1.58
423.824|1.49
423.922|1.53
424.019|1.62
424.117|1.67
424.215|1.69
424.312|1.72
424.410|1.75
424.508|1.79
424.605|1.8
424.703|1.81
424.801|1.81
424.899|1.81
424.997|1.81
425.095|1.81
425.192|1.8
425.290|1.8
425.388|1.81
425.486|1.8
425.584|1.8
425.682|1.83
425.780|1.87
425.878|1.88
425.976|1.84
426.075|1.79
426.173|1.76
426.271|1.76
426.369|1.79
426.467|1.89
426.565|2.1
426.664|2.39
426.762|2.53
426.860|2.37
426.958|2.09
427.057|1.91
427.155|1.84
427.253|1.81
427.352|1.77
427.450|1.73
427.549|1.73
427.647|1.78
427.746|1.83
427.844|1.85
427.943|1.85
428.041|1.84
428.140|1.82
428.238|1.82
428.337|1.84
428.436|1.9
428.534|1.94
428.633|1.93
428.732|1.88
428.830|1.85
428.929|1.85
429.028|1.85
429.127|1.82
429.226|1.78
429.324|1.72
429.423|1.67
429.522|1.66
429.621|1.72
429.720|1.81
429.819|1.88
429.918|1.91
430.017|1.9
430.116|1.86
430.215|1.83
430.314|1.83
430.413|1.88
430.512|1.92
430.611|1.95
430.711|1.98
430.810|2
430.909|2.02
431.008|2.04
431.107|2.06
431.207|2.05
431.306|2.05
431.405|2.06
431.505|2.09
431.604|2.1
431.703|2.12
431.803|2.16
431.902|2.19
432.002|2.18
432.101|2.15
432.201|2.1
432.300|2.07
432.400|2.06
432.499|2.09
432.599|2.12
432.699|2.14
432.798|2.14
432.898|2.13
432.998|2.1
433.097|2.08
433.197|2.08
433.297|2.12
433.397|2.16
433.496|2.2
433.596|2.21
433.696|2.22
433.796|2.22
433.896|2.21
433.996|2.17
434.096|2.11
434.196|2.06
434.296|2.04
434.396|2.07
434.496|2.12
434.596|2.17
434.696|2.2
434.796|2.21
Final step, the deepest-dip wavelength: 428.140 nm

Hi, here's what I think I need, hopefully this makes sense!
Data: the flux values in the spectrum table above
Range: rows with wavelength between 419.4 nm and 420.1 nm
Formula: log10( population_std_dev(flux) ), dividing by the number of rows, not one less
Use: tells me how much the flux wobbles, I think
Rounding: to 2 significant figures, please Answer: -1.8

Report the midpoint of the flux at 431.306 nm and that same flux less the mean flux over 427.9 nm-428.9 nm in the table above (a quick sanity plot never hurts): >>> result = 1.12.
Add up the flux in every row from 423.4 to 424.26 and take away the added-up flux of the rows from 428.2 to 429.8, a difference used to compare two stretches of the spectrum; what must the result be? -14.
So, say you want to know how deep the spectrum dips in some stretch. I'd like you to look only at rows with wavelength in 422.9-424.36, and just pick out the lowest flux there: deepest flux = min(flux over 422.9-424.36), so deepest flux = 1.49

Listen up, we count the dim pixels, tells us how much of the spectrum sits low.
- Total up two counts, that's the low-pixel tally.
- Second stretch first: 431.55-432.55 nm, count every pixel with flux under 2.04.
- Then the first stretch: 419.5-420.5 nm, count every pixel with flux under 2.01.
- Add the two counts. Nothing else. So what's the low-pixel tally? 10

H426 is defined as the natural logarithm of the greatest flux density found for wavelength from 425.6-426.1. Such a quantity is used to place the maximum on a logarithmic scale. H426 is 0.63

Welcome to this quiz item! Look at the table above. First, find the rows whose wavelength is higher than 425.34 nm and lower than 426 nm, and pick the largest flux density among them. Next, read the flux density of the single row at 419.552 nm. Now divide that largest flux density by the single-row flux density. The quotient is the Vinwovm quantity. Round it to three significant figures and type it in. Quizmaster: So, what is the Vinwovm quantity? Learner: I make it 1.02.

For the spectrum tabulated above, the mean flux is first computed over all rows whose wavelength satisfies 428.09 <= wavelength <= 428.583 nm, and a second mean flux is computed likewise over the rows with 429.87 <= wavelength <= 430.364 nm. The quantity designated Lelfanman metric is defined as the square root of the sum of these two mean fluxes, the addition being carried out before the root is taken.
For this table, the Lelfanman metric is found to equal 1.93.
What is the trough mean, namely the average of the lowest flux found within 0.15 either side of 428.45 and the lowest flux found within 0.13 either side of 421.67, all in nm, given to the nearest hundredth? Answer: 1.83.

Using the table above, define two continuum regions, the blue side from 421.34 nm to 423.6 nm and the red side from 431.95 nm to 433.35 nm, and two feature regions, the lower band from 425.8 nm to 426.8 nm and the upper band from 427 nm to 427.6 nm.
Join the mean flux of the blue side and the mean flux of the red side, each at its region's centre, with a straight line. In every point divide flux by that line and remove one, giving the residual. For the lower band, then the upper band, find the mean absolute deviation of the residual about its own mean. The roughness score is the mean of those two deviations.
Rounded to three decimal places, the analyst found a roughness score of 0.071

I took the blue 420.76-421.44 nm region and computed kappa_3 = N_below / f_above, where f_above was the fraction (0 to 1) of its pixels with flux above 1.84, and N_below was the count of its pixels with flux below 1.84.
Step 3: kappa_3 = 2.8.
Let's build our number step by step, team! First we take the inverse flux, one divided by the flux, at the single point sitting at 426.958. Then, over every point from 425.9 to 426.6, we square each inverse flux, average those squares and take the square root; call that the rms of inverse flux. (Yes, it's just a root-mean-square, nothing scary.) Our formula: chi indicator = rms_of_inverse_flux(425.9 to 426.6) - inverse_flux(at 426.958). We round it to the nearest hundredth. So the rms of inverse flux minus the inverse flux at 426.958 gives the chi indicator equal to 0.07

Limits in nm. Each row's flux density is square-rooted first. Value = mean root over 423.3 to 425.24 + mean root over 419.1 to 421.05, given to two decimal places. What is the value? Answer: 2.65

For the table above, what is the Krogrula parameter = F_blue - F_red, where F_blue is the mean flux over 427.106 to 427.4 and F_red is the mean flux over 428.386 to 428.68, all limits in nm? -0.12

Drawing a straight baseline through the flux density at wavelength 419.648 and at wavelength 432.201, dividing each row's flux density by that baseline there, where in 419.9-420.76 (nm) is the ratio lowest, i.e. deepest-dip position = 420.713 nm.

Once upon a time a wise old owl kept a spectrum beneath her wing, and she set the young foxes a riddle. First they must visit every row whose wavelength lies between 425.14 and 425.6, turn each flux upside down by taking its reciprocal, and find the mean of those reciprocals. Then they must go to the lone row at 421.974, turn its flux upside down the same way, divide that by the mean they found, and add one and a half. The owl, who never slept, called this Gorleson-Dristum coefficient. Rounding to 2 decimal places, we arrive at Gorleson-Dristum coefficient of 2.51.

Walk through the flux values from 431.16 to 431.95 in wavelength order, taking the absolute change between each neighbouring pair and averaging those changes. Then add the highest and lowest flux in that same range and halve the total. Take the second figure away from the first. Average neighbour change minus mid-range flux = -2.1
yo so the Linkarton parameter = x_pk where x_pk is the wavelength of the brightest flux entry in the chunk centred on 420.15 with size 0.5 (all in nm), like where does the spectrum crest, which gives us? 419.938 nm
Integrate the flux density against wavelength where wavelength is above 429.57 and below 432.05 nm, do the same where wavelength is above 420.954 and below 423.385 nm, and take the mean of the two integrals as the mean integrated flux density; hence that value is 4.66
